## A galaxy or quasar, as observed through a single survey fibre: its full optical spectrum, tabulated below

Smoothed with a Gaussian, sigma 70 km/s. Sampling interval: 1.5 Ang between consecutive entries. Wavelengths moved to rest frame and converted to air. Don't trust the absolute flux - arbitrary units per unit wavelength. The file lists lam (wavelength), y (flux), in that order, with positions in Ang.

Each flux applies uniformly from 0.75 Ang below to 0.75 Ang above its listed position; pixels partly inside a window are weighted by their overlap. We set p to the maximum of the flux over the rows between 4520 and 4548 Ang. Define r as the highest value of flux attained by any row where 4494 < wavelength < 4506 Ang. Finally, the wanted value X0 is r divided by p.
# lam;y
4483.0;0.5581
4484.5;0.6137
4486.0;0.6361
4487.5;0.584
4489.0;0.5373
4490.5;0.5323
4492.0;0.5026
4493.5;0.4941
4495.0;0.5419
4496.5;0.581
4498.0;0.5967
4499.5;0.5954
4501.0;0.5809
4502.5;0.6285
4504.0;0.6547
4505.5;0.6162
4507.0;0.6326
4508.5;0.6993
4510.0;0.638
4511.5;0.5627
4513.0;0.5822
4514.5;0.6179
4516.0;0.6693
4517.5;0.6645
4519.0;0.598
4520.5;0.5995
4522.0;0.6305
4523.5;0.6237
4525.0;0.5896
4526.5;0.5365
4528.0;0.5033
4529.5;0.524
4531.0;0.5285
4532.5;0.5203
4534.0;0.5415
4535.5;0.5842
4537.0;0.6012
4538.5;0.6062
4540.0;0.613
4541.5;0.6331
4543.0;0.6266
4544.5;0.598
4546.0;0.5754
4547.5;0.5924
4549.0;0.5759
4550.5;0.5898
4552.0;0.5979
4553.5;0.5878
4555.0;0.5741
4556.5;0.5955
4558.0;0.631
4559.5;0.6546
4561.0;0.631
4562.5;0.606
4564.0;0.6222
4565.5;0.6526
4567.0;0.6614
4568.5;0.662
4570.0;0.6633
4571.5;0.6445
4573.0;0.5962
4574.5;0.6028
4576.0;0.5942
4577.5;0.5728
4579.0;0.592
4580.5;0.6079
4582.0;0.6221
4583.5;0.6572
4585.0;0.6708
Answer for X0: 1.03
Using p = 0.6331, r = 0.6547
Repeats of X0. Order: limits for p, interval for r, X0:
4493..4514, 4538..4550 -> 0.91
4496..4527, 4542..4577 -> 0.95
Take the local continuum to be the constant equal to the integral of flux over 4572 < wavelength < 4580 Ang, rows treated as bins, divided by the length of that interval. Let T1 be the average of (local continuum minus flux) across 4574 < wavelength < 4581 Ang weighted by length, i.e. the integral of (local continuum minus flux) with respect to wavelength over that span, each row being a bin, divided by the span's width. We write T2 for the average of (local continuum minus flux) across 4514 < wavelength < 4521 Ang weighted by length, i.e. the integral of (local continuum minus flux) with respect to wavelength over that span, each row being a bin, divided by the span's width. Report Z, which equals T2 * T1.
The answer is 0.0000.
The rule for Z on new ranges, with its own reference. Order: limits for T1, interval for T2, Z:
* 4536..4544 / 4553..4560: 0.0003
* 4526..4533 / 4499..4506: -0.0016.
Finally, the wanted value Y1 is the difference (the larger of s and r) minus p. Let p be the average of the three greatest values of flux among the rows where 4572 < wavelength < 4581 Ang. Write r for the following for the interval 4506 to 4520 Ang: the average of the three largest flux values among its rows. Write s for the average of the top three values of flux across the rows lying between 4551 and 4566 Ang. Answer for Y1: 0.075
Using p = 0.602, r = 0.678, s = 0.646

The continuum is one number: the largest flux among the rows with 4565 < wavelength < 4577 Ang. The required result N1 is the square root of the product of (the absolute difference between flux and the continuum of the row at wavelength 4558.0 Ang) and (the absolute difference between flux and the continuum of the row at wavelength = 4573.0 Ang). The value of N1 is 0.047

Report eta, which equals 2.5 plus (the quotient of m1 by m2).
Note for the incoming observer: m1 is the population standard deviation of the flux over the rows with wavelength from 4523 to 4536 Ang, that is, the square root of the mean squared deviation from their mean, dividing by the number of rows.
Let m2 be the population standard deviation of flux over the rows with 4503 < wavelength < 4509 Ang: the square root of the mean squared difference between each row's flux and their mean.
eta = 3.7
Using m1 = 0.037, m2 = 0.031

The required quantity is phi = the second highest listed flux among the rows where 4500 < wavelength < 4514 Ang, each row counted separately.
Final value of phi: 0.6547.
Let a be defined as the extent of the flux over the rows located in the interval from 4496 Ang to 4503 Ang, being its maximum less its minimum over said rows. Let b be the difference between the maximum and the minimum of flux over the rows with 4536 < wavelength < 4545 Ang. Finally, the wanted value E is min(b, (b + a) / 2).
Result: 0.035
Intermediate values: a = 0.05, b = 0.035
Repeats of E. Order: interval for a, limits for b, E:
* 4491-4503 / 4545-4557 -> 0.024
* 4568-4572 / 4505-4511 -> 0.051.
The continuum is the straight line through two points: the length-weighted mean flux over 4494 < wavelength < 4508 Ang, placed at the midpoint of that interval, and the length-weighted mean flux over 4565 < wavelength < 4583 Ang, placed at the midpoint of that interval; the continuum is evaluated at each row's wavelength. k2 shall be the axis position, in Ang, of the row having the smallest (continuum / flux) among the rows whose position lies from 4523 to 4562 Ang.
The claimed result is 4559.5 Ang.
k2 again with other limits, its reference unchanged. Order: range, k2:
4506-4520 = 4508.5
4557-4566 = 4559.5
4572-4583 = 4582.0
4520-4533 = 4522.0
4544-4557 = 4544.5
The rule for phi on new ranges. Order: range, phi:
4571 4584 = 0.6445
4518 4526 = 0.6237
